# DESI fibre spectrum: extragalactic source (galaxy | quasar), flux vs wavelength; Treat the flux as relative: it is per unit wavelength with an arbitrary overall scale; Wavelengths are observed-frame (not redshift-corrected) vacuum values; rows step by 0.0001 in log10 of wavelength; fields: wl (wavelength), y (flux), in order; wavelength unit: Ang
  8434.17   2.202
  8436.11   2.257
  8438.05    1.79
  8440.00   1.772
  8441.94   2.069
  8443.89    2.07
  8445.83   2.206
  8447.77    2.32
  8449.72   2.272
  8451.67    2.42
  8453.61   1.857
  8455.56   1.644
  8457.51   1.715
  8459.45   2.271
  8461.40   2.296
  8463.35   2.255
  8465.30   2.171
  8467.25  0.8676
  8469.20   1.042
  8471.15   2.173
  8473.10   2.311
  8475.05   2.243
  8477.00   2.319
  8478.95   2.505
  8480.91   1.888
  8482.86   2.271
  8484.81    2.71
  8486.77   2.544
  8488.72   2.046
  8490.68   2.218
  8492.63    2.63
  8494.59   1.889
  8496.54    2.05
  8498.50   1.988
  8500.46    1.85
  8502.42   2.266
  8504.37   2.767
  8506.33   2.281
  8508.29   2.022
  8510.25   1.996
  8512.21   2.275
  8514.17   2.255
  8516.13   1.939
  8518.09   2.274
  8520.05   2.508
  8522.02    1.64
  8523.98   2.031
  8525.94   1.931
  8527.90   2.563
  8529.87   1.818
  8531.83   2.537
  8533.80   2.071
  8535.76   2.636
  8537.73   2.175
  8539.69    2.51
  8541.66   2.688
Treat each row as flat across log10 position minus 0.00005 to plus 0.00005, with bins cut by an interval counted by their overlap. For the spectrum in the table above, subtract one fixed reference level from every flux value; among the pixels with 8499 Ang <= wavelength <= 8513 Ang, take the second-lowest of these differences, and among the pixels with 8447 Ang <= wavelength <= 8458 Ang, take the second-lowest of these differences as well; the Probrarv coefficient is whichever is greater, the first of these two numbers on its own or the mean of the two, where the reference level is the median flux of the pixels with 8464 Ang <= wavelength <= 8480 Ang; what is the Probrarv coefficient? -0.21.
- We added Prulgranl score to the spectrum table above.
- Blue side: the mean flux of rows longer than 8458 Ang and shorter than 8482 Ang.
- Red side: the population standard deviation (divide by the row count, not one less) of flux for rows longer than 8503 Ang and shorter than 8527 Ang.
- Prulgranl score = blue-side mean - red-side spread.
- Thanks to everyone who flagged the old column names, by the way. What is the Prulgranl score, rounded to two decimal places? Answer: 1.74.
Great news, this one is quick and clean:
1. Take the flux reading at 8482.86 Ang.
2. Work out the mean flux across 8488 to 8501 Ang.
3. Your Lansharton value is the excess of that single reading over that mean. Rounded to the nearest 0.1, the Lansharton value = 0.2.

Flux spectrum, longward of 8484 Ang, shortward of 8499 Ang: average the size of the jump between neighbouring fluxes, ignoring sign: 0.32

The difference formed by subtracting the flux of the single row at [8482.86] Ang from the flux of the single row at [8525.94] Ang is -0.34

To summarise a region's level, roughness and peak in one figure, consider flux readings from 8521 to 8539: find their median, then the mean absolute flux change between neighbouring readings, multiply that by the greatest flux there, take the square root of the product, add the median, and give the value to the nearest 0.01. 3.23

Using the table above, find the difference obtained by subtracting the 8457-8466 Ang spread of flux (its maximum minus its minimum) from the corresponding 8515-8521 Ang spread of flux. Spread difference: -0.01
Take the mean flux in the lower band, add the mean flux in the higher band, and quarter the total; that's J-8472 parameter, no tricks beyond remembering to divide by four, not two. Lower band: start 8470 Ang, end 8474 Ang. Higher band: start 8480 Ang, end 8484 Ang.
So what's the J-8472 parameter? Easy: 1.08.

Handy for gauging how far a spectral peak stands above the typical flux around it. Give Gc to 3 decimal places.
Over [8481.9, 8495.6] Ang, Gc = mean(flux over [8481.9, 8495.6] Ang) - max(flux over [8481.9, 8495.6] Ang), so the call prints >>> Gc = -0.380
